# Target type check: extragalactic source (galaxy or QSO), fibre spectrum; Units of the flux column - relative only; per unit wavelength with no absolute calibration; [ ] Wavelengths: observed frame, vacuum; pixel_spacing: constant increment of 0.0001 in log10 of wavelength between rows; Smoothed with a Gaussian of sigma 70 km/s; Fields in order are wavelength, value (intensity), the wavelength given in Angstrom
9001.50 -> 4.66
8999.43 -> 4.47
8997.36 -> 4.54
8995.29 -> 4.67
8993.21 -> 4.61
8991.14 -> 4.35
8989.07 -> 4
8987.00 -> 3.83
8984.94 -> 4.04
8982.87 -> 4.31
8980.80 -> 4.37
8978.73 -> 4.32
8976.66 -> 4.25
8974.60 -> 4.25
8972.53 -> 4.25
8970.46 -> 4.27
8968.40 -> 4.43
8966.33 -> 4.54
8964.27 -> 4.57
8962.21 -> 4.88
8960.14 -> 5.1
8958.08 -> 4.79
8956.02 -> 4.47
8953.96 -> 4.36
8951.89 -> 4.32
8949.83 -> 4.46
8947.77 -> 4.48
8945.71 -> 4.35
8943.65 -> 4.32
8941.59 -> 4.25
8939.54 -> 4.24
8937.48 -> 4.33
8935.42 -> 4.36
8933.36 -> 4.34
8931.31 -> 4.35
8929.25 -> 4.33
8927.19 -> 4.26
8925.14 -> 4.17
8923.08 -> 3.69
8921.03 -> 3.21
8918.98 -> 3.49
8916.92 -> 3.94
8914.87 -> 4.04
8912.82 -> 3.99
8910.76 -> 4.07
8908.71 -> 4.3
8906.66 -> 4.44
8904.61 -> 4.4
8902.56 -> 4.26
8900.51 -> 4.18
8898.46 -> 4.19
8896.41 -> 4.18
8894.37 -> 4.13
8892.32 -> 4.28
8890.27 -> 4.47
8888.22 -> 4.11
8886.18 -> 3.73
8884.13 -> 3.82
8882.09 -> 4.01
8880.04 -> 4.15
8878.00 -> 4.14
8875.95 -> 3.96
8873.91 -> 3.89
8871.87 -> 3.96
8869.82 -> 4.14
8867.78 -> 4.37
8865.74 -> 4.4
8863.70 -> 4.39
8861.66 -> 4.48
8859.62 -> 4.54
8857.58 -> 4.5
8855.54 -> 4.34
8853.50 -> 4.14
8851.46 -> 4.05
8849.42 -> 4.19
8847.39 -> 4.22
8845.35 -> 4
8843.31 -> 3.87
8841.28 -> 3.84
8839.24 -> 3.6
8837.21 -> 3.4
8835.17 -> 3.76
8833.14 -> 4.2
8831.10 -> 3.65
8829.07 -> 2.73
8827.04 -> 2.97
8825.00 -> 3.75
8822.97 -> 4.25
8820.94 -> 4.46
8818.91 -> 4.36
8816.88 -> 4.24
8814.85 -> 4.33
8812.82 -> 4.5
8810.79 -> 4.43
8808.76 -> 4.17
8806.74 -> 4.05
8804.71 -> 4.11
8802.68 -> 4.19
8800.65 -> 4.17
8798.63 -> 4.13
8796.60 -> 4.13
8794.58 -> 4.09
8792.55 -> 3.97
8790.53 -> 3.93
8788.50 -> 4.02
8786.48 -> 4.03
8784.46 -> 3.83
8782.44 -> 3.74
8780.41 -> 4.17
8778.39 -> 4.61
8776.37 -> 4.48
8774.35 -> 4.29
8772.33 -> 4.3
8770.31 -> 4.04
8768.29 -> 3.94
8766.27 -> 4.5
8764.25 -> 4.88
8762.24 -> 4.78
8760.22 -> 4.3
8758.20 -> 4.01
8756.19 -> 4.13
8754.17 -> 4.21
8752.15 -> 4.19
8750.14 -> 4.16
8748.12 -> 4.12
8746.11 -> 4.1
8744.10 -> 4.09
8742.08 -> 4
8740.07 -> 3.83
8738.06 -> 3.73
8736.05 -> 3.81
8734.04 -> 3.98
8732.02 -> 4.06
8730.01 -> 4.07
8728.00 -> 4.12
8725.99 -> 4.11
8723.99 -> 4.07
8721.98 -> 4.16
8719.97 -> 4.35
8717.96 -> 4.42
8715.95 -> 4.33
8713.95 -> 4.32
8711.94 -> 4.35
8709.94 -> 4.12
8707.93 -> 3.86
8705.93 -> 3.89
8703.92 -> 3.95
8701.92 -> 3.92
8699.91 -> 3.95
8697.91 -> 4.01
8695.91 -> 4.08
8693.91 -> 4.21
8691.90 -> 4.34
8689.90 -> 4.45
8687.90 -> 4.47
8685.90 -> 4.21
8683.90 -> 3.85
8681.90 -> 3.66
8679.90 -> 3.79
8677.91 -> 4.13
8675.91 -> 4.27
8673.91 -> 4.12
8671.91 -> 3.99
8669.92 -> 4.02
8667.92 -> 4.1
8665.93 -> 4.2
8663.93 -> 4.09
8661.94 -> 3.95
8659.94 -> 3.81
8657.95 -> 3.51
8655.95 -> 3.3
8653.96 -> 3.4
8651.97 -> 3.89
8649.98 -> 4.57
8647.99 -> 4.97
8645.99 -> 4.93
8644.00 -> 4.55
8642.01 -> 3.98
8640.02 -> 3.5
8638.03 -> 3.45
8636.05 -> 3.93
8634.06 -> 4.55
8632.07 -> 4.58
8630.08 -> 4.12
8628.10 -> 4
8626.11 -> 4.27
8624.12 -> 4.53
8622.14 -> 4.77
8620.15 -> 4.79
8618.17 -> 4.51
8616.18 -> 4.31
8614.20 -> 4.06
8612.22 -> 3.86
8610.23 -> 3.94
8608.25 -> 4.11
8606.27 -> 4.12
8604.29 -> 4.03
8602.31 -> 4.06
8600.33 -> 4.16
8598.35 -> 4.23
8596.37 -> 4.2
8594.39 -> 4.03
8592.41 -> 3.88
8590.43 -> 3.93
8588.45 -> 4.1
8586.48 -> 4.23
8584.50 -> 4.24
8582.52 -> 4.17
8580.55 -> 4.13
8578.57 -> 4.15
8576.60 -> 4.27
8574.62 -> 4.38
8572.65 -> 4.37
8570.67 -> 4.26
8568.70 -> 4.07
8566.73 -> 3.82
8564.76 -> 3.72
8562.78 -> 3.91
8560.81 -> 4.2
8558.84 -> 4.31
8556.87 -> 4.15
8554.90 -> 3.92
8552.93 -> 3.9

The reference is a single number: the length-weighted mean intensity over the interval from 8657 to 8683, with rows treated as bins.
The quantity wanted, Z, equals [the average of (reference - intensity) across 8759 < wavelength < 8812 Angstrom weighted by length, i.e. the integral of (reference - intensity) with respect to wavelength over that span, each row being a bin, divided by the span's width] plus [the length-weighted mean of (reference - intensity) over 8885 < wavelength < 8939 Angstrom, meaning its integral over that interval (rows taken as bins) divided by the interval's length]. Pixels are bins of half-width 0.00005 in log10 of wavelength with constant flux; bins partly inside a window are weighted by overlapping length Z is -0.381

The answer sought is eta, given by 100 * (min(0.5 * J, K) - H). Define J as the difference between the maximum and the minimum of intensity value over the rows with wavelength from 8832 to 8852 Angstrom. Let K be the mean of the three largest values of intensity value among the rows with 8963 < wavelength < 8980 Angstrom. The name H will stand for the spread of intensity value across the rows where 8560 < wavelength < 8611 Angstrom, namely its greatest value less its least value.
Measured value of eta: -25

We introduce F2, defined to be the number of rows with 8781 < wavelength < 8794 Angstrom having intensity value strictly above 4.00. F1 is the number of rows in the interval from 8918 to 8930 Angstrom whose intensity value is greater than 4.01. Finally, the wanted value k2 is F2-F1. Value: -1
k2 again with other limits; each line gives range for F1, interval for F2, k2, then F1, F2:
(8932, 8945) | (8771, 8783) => -1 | 6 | 5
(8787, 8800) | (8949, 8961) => 2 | 4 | 6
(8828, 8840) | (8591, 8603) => 4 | 1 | 5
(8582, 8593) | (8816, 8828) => 0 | 4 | 4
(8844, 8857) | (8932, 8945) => 1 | 5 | 6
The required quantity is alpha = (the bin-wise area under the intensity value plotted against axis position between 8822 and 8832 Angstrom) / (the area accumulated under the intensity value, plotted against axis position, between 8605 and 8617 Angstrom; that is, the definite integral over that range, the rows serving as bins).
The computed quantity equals 0.71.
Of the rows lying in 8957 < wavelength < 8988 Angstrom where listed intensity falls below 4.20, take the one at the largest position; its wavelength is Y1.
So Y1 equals 8987.00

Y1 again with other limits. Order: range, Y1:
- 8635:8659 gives 8657.95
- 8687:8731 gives 8730.01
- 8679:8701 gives 8699.91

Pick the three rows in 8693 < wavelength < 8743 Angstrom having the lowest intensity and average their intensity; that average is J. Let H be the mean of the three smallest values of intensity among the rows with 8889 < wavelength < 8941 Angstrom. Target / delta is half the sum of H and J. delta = 3.63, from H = 3.46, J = 3.79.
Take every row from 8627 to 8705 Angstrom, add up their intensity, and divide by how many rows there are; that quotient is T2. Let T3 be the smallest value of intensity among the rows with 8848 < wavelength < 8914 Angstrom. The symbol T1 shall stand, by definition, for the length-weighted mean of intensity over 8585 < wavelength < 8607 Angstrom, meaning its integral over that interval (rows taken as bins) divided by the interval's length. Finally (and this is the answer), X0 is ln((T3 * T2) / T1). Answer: 1.31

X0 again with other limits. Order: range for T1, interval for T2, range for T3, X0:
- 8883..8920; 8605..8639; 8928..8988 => 1.37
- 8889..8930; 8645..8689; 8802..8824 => 1.39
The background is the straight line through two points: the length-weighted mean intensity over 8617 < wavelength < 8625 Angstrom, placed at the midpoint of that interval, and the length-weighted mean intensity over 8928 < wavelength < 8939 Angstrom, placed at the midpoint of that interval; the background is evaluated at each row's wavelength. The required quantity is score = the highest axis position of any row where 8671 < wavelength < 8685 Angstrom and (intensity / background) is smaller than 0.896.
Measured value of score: 8683.90 Angstrom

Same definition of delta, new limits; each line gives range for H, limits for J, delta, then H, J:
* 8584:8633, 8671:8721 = 3.83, 3.89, 3.77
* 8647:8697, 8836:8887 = 3.49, 3.40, 3.58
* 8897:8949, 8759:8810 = 3.65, 3.46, 3.83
